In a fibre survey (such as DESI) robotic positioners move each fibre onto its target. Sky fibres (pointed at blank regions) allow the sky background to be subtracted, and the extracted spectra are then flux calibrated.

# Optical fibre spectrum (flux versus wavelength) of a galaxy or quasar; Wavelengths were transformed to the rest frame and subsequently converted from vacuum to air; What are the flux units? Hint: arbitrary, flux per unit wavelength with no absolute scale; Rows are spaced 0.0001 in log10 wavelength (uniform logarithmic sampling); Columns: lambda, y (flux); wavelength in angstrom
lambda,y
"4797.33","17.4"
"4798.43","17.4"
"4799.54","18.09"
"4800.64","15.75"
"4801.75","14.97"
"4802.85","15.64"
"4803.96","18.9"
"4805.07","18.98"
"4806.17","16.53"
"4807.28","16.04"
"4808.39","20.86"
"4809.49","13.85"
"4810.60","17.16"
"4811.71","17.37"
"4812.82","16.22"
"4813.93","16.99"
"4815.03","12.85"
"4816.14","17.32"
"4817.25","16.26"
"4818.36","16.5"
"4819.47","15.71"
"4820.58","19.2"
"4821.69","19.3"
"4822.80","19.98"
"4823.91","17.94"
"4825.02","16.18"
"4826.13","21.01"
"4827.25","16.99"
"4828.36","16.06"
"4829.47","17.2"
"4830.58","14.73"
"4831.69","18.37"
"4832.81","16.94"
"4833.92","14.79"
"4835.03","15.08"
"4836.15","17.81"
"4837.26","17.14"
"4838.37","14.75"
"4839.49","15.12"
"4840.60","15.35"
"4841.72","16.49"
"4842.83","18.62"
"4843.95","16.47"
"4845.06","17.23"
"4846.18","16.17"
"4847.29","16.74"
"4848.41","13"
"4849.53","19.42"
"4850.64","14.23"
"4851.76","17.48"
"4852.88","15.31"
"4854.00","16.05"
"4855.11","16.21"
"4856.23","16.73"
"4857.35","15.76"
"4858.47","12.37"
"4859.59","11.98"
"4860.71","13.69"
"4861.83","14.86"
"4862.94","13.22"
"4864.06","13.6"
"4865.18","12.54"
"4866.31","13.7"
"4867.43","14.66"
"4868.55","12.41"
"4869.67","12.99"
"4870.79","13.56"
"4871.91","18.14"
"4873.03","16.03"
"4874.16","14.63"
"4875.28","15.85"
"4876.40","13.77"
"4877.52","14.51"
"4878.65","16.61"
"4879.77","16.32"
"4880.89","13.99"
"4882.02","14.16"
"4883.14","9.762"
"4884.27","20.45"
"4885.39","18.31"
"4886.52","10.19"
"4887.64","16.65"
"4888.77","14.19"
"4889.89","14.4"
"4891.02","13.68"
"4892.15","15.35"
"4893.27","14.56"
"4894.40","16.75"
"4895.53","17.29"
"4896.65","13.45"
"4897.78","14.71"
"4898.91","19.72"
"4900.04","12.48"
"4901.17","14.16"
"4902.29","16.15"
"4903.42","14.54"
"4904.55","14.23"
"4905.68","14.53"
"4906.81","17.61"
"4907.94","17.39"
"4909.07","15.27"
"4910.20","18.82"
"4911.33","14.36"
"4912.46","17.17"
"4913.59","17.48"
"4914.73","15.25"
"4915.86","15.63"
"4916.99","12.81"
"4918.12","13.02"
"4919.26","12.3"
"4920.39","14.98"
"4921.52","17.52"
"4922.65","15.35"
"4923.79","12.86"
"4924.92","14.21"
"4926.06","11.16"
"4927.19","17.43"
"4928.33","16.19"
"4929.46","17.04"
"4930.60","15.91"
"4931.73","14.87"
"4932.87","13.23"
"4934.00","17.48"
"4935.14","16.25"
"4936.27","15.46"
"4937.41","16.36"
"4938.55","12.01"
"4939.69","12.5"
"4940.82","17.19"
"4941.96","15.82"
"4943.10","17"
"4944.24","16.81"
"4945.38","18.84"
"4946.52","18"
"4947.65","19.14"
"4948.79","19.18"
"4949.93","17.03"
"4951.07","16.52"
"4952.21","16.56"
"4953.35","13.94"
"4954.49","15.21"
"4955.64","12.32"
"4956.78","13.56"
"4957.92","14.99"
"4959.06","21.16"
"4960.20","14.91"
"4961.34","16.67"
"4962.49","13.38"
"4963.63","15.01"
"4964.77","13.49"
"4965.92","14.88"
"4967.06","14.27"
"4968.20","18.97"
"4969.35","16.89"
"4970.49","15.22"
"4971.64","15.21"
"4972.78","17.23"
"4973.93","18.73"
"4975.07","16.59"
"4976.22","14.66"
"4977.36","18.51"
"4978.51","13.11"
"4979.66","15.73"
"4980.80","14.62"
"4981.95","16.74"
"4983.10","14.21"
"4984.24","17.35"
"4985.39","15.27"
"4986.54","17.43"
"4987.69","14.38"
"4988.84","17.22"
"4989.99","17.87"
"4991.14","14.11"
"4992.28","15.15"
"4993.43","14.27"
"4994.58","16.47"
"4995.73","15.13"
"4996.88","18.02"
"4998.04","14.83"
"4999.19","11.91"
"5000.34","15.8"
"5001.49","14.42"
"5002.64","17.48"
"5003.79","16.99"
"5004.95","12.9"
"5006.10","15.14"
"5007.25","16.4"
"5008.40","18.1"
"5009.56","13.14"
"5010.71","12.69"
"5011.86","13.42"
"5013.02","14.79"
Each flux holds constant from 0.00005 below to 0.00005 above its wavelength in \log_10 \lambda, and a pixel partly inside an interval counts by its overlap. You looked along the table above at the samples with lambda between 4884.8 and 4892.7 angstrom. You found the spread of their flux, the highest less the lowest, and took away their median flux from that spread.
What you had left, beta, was -6.3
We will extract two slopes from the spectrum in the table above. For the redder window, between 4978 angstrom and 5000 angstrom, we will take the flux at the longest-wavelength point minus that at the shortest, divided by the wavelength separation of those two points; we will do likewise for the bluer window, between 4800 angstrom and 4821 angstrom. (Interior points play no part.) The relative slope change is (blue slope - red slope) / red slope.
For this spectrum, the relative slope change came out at -4.0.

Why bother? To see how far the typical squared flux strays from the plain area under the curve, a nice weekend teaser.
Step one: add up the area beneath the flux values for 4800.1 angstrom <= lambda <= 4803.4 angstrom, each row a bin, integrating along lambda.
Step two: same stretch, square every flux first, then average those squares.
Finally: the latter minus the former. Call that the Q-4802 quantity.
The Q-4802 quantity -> 188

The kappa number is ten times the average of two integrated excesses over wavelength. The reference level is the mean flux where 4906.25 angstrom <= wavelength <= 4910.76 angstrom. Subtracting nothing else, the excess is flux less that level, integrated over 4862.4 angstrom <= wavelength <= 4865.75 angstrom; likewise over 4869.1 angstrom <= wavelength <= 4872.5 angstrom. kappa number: -110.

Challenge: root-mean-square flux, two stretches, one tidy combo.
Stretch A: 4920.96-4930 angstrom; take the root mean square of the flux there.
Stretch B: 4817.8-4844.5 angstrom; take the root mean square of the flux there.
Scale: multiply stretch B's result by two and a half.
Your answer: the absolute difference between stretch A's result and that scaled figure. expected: 27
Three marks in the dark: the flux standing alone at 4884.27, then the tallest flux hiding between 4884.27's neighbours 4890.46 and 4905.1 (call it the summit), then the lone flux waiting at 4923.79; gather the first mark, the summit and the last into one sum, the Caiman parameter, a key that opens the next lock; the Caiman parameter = 53.0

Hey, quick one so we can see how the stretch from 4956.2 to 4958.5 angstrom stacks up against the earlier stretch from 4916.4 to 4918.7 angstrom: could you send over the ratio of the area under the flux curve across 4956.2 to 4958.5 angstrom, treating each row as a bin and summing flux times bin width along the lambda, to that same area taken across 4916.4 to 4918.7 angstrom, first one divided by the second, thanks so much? 1.11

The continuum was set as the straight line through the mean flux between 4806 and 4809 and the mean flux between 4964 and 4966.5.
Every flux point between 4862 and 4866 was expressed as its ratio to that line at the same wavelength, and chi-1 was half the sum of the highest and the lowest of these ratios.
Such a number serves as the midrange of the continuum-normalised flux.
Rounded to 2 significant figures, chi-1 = 0.79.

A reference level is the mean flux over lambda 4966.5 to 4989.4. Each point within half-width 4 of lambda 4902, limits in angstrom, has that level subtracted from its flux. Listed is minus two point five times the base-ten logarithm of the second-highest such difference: 3.7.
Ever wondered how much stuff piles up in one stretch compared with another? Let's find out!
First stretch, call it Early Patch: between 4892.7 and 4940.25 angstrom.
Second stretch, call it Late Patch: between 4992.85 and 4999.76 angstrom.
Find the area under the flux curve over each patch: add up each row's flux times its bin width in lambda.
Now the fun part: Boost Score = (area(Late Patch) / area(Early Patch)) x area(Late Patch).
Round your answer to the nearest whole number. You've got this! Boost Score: 15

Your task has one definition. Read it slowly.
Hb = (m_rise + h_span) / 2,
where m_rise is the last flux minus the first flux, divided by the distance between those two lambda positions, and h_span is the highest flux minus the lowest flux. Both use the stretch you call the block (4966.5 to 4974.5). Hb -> 2.7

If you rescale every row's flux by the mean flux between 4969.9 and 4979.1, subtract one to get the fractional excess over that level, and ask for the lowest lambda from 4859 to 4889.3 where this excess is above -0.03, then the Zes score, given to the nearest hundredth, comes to 4871.91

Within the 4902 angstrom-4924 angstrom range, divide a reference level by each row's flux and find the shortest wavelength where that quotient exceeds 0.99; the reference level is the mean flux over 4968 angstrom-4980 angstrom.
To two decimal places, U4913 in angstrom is 4902.29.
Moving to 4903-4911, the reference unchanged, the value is 4903.42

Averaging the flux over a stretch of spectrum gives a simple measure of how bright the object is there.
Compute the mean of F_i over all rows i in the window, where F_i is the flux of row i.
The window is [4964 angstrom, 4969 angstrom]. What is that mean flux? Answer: 15.4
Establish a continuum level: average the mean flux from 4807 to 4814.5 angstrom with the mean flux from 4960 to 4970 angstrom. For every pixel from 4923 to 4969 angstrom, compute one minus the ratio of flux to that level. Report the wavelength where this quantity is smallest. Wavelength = 4959.06 angstrom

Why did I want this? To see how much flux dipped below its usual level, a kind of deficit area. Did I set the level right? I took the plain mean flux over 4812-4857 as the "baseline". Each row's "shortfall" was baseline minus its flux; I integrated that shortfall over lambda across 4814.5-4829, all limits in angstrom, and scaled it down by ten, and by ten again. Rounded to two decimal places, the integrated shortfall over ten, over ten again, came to -0.10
